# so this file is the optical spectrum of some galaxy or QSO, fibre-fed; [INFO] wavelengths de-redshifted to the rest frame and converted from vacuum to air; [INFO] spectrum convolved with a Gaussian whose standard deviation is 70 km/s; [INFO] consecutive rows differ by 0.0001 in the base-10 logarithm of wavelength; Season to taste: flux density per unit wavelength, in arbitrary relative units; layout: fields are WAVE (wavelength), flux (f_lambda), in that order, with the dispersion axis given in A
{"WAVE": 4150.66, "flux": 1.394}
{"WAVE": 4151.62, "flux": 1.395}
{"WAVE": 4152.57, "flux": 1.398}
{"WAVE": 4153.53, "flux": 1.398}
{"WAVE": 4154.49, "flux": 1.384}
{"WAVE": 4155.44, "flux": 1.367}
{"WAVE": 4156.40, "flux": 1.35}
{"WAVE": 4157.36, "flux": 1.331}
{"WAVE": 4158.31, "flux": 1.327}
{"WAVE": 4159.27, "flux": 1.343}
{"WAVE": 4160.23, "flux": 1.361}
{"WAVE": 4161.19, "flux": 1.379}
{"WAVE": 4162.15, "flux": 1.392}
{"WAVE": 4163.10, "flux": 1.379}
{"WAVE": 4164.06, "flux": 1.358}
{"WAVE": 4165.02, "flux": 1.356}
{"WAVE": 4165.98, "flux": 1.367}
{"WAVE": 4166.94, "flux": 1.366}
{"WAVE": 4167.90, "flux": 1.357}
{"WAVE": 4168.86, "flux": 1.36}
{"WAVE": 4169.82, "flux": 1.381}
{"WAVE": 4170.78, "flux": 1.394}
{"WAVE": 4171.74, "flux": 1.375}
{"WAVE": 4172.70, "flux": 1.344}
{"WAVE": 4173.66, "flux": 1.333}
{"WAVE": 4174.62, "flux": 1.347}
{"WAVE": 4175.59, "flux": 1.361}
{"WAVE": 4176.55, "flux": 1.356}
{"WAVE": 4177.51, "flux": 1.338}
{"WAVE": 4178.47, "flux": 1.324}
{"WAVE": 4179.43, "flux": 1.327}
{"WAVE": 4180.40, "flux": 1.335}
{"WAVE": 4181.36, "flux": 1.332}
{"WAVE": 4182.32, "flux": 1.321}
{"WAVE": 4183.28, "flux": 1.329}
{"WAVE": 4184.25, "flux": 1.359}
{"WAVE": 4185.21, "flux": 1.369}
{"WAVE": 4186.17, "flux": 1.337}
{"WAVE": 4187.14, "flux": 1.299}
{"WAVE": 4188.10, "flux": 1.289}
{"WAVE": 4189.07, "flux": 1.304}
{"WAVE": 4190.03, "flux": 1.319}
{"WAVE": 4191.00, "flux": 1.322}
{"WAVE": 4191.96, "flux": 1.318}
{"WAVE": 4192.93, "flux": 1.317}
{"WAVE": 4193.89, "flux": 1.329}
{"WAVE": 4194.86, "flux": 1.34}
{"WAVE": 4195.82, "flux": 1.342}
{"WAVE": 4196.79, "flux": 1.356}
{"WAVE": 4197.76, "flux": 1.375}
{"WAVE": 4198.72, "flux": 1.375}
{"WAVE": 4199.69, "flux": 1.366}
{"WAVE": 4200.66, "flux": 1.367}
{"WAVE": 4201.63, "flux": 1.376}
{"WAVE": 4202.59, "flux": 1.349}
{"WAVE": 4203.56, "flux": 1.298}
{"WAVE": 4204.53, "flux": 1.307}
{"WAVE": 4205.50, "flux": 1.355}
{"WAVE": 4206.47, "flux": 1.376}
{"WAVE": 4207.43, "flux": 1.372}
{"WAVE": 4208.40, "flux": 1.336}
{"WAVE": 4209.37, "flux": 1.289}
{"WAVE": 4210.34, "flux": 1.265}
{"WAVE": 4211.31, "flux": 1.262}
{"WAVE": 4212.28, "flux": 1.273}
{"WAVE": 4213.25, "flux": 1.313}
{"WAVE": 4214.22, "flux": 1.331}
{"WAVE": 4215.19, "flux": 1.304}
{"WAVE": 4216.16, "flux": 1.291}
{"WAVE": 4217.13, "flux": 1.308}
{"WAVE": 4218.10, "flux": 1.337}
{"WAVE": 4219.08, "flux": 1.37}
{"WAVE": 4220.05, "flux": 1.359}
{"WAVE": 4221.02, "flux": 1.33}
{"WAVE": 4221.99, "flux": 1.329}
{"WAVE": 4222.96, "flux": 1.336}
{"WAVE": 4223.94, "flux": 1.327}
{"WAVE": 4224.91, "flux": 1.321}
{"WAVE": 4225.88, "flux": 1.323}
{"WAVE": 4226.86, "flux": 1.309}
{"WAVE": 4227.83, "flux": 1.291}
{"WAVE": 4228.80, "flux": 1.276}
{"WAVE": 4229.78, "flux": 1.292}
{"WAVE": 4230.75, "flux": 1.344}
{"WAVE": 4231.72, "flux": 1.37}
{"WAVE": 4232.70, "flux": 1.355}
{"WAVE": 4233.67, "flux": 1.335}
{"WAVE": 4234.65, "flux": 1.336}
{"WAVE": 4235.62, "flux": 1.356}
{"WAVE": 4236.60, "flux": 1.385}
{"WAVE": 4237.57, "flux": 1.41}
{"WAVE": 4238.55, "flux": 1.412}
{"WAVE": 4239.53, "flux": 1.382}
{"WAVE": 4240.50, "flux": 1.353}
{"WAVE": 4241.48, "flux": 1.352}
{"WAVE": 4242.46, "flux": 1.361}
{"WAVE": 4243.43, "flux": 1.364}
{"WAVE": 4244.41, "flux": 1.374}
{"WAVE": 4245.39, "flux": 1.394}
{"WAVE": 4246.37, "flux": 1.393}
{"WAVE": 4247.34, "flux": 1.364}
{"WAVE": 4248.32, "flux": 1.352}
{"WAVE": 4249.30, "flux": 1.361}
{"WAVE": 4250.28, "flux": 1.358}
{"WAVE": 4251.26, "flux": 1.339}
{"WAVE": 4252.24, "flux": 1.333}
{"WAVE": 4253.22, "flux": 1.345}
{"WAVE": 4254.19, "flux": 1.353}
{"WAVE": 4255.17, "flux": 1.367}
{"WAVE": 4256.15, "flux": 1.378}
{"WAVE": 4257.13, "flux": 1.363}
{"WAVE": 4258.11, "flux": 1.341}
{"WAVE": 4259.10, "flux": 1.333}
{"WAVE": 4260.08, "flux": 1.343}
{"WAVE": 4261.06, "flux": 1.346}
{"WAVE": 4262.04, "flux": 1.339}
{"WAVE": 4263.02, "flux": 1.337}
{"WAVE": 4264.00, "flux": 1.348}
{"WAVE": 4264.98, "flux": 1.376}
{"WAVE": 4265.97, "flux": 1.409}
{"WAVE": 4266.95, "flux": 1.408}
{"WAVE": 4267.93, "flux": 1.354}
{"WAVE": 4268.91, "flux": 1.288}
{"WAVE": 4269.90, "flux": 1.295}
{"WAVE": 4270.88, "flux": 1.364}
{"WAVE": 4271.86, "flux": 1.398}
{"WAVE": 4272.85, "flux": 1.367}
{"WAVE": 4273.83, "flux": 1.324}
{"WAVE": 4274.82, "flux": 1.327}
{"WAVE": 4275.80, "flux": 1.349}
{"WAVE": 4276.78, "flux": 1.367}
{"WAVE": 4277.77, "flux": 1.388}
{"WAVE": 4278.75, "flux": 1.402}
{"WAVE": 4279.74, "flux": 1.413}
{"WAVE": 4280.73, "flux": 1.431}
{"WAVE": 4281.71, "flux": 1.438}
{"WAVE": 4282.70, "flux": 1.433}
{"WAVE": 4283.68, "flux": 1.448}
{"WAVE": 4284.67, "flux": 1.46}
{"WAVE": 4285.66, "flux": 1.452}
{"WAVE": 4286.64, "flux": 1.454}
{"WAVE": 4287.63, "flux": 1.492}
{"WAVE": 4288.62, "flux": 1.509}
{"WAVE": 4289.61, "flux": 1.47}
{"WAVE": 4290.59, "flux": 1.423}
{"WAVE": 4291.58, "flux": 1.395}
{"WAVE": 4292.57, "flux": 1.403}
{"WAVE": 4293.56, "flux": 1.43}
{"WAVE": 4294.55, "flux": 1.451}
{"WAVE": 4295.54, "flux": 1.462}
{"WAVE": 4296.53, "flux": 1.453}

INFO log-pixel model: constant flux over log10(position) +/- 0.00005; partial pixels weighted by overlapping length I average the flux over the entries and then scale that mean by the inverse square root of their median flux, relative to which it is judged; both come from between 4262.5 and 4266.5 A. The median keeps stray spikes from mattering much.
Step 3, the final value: 1.172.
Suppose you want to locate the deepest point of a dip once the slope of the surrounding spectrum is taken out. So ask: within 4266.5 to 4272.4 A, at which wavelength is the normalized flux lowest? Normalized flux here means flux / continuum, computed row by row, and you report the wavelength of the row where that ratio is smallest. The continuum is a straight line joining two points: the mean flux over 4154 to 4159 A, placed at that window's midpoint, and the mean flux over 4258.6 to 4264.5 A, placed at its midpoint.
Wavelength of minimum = 4268.91 A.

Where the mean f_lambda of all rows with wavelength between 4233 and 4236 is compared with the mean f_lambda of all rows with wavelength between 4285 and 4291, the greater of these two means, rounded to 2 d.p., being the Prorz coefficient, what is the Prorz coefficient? 1.47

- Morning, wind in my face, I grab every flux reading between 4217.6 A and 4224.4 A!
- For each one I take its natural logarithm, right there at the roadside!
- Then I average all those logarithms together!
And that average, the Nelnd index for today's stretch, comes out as 0.293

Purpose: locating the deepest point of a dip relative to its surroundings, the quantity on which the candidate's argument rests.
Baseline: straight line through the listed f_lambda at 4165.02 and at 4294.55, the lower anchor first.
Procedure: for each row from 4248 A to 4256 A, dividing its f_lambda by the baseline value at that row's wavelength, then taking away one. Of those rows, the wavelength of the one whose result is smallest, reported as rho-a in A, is 4252.24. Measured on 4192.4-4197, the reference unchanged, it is 4192.93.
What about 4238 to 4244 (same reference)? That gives 4241.48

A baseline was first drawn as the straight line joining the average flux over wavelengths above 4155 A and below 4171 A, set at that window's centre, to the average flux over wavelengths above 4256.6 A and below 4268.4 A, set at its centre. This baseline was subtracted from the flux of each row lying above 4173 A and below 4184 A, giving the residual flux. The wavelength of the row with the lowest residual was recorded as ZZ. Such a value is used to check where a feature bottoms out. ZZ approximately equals 4182.32 A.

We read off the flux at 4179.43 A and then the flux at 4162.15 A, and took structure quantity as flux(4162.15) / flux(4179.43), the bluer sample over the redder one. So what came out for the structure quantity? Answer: 1.05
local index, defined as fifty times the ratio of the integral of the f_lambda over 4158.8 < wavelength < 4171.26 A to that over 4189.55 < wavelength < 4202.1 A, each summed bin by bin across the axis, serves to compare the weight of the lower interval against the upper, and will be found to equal 50.5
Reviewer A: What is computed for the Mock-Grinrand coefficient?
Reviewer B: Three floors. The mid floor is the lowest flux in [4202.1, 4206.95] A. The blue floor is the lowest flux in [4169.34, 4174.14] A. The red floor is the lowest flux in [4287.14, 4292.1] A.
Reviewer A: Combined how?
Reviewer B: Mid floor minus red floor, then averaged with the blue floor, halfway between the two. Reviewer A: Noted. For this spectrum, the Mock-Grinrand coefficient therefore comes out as 0.62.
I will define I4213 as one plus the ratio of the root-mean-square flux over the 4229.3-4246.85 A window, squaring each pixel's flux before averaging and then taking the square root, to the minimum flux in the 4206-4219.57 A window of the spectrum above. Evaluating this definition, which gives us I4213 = 2.08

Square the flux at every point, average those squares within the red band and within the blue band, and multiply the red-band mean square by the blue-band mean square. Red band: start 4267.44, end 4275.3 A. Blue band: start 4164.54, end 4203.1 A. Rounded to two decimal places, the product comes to 3.25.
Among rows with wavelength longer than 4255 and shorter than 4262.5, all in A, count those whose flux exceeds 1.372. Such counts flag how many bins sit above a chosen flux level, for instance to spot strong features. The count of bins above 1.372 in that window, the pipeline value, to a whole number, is 1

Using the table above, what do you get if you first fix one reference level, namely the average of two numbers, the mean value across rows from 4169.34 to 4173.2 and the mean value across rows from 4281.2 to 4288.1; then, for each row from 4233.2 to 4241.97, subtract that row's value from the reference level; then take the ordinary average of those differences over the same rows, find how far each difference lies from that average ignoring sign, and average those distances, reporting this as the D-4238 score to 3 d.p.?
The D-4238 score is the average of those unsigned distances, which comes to 0.025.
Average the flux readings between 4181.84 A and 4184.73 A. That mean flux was 1.34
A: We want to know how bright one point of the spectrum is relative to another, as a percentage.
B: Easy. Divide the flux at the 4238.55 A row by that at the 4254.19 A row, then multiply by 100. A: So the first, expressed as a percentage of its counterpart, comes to 104.4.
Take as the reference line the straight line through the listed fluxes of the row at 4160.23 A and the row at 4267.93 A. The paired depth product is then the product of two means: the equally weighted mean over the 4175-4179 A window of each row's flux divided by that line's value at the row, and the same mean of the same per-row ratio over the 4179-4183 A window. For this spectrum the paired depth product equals 0.97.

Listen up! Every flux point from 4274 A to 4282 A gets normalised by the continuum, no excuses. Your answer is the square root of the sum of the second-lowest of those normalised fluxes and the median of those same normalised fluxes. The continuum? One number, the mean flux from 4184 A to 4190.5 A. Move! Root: 1.439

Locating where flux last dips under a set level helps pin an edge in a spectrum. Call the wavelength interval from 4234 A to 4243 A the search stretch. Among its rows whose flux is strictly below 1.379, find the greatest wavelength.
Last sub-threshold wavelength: 4242.46 A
